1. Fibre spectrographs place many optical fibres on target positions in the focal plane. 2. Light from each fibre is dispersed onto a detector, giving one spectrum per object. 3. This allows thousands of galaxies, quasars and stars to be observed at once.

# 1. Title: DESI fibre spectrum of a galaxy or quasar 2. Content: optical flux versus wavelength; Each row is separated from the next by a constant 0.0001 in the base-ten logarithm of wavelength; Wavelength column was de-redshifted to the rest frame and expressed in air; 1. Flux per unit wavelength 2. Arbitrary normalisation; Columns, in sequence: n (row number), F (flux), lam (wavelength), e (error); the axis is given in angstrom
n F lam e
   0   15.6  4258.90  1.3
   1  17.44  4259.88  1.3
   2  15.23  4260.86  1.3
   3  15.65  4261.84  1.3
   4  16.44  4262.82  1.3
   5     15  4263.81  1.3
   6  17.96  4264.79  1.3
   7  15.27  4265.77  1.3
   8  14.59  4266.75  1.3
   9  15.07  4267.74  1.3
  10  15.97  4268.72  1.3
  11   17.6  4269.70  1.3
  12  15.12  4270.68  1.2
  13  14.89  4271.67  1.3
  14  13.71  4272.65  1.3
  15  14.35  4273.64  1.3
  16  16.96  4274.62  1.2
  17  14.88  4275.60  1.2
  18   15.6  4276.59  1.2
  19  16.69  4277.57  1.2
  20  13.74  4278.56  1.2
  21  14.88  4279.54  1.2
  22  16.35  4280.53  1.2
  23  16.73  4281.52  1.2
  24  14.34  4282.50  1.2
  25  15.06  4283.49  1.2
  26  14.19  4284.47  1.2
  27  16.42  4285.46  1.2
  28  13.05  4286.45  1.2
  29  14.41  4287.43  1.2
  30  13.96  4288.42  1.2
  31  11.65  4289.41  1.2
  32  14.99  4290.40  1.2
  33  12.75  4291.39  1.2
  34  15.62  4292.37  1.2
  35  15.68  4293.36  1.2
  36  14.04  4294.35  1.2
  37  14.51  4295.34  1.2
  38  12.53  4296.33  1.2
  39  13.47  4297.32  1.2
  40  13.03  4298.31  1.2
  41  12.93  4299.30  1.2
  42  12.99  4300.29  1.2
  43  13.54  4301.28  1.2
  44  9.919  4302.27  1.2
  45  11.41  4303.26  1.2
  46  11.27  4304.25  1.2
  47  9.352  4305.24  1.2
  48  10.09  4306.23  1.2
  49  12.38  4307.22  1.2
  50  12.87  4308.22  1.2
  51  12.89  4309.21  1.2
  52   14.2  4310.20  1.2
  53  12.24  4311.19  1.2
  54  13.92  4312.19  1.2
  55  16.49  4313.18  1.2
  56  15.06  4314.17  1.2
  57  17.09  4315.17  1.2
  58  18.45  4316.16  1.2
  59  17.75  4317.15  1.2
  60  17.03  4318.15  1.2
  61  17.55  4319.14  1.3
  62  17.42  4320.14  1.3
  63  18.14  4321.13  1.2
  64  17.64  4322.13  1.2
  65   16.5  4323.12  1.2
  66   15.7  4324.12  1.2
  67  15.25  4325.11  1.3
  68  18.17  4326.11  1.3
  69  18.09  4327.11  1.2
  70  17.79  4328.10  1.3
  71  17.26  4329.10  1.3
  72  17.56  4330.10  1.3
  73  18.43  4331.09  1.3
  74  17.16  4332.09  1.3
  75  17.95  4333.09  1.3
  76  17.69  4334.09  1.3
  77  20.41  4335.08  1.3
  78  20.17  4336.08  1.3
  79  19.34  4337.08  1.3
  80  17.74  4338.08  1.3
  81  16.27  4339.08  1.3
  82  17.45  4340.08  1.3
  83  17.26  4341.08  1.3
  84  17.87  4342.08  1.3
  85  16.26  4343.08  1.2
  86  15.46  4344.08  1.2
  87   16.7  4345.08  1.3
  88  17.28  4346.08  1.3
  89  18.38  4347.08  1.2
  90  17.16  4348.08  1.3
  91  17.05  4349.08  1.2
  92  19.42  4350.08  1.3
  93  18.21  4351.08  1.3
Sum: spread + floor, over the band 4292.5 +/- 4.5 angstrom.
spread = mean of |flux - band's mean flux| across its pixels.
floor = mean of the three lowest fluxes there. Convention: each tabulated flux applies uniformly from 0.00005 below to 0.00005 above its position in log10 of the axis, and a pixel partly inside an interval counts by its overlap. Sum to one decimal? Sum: 13.4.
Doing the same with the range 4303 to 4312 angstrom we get 11.4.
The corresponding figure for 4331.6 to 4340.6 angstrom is 18.1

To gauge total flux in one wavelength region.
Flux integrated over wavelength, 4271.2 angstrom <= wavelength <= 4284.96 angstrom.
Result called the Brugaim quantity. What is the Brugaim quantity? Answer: 209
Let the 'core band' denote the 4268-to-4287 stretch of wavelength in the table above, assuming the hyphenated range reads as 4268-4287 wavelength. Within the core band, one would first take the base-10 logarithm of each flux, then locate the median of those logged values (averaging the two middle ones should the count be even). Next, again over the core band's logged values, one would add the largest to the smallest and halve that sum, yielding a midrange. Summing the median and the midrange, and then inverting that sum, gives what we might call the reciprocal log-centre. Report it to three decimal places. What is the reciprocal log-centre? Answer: 0.424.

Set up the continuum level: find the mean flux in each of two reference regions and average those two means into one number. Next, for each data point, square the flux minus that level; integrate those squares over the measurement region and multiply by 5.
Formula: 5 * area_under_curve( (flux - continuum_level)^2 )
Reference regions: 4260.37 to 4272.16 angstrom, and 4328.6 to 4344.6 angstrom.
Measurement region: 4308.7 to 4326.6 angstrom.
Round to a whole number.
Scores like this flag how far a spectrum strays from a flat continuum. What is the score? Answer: 328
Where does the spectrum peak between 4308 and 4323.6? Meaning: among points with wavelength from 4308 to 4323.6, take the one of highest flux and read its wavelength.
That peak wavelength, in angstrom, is 4316.16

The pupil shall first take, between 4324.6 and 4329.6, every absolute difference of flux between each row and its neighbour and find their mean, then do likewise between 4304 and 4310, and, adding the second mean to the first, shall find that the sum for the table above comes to 2.05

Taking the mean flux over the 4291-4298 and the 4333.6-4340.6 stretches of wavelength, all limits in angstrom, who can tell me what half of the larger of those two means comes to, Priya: 9.22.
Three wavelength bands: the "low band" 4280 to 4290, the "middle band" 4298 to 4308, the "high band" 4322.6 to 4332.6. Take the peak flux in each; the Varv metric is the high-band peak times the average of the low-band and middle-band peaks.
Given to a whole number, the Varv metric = 279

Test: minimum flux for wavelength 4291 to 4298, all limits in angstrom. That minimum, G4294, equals 12.53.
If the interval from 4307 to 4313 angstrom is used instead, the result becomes 12.24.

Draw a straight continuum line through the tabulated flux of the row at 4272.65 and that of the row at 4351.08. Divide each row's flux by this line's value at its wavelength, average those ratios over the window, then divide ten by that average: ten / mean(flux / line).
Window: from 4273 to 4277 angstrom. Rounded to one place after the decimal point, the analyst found 9.0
